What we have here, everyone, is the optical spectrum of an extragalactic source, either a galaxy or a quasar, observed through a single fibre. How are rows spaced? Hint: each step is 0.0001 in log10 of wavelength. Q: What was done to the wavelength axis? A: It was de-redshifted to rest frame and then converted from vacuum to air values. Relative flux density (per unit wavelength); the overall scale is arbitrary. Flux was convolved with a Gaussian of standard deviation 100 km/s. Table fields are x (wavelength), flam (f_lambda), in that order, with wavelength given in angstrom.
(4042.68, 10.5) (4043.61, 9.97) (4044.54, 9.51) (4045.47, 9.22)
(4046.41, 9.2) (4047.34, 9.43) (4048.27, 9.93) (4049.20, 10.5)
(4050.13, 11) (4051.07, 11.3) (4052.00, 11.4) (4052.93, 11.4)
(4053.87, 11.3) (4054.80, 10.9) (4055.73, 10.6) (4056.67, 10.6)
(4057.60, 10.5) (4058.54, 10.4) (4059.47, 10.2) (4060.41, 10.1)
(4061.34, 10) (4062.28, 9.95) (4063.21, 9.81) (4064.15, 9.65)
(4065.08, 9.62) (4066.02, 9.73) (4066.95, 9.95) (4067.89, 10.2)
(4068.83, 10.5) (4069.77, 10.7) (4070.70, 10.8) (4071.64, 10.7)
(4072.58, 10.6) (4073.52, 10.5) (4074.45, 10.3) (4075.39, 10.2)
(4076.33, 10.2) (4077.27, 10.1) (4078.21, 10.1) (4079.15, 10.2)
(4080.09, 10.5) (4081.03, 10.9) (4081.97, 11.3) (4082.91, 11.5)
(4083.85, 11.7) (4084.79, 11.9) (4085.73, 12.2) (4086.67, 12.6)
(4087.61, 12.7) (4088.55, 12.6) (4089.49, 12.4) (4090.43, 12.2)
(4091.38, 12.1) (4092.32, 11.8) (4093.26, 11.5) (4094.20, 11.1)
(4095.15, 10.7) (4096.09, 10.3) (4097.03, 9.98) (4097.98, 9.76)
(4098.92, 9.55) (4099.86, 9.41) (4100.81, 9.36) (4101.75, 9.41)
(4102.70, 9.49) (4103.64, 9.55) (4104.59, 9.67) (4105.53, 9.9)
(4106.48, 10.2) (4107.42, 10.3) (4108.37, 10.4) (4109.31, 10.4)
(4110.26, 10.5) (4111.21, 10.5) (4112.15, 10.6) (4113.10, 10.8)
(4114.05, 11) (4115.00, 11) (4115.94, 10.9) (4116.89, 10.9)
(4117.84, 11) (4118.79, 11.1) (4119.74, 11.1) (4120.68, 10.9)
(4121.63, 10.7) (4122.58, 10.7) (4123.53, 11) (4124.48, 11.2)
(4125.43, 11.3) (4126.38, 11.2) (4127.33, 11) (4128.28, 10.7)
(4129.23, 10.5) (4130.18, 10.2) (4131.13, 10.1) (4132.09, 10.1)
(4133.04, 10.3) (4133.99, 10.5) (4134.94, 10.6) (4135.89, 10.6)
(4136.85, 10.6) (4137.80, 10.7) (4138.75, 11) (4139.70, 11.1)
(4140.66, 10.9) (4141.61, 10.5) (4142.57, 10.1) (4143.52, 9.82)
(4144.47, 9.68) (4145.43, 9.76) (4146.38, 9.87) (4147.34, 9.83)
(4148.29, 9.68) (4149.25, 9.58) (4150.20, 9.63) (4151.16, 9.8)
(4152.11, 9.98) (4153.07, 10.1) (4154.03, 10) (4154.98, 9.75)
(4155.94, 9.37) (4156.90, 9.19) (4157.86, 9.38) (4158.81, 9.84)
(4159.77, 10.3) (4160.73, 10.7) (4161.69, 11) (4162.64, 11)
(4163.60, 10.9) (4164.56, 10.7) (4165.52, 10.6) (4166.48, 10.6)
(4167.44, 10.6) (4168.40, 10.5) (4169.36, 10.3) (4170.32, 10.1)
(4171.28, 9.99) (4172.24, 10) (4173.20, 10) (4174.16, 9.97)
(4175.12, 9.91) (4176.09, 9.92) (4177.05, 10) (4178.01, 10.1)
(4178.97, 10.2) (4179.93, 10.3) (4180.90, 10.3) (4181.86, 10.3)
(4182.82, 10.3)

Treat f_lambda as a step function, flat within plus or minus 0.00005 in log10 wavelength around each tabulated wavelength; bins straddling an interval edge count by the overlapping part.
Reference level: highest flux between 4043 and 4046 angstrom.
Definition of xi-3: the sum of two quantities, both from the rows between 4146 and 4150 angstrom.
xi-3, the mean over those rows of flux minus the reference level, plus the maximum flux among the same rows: 9.6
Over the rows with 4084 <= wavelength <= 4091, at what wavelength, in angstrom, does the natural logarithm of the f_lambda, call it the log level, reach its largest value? 4087.61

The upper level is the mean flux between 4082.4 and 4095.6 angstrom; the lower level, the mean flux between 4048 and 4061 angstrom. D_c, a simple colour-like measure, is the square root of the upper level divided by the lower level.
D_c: 1.05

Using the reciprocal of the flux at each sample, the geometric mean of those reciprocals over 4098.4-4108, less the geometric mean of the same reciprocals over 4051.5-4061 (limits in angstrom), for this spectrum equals 0.010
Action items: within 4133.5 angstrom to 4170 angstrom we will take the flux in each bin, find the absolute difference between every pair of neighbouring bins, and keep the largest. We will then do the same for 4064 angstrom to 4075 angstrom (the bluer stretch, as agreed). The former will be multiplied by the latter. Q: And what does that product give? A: 0.14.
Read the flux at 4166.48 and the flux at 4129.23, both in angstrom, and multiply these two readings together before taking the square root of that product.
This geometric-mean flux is 10.5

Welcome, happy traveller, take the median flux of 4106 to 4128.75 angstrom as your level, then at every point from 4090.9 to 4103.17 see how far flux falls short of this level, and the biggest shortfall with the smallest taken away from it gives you 2.7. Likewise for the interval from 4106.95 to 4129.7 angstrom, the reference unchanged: 1.0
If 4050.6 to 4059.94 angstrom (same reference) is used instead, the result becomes 1.2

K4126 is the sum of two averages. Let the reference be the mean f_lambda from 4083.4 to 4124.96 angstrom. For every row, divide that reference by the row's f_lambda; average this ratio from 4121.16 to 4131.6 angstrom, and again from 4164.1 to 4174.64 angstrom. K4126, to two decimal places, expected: 2.06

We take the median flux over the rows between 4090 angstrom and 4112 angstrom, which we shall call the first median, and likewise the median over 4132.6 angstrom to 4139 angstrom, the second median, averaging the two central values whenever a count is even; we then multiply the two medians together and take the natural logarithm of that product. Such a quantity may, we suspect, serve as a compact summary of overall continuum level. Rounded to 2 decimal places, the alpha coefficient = 4.69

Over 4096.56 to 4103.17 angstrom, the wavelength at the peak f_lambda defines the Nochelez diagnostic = 4097.03 angstrom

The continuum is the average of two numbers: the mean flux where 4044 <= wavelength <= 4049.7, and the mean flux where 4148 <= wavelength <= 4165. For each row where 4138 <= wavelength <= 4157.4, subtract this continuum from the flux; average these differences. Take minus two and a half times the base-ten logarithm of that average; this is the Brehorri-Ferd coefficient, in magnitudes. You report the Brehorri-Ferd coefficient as 2.1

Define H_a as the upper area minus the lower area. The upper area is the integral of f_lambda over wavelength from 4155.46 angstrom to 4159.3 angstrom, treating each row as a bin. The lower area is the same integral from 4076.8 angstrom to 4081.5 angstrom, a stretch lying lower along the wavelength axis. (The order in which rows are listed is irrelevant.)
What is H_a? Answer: -12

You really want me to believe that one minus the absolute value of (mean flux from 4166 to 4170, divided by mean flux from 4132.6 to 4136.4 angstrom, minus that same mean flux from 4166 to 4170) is -8.5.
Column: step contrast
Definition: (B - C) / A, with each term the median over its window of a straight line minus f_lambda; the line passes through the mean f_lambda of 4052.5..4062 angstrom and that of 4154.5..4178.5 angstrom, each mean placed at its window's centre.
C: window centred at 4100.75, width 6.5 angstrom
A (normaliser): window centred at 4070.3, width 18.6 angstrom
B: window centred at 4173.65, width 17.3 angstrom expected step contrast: -3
